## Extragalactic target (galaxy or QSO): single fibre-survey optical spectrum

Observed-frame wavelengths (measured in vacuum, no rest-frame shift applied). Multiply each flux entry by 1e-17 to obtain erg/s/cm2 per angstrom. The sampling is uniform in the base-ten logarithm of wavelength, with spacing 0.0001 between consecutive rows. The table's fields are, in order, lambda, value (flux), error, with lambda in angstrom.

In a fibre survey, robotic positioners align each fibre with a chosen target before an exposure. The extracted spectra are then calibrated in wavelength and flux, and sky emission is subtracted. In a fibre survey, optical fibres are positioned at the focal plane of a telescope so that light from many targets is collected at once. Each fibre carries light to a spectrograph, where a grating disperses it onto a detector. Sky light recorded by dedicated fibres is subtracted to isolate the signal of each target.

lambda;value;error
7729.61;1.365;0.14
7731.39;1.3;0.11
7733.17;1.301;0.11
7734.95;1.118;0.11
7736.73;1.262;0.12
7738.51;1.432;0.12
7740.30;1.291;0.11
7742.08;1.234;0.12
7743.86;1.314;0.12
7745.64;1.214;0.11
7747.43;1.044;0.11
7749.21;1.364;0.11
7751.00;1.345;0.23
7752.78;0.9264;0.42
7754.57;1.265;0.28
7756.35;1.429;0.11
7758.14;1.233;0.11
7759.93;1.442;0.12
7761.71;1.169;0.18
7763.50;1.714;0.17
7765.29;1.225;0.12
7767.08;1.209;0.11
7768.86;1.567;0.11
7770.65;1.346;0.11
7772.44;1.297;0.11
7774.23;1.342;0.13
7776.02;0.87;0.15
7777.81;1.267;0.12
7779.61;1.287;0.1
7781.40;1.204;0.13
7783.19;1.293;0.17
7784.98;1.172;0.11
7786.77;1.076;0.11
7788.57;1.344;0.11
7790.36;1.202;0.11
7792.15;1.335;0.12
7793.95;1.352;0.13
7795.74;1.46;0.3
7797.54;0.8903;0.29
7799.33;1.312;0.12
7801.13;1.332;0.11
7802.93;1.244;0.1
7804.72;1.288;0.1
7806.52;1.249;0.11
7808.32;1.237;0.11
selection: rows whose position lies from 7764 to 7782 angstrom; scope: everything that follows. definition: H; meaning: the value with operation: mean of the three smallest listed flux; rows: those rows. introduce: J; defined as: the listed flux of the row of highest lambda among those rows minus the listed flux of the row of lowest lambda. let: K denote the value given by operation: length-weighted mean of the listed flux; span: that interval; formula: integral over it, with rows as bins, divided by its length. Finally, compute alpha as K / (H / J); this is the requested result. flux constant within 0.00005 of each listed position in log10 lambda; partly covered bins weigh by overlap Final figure -0.02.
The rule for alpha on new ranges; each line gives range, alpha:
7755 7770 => 0.16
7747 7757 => 0.44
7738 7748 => -0.42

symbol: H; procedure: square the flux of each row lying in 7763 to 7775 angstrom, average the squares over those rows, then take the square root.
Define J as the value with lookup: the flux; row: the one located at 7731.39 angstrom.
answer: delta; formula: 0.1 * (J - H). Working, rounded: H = 1.40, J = 1.3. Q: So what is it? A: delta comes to -0.010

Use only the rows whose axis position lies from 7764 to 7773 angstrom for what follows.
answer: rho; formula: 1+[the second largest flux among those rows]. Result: 2.35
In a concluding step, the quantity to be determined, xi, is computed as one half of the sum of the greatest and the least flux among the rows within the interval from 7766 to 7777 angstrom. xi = 1.22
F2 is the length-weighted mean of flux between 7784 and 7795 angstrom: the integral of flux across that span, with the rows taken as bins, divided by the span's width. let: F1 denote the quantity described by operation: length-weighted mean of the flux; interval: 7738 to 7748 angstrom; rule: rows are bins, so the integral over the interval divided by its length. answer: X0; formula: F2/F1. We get 1.00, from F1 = 1.25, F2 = 1.25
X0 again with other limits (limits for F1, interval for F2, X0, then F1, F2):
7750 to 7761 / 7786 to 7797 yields 1.01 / 1.27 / 1.28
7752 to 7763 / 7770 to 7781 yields 0.97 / 1.26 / 1.23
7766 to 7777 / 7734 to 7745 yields 1.00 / 1.27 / 1.27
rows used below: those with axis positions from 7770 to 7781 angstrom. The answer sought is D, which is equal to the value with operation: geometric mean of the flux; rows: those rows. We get 1.22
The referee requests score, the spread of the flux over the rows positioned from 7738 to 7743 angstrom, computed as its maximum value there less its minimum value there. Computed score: 0.20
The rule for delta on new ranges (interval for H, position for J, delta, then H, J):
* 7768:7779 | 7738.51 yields 0.013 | 1.30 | 1.432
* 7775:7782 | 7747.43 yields -0.013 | 1.17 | 1.044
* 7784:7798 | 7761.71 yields -0.007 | 1.24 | 1.169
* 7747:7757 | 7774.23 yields 0.010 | 1.24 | 1.342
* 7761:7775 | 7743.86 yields -0.006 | 1.37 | 1.314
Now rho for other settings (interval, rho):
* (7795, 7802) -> 2.33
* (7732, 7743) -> 2.30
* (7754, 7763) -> 2.43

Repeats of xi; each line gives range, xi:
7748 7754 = 1.15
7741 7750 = 1.20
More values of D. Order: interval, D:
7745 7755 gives 1.18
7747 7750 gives 1.19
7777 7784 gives 1.26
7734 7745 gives 1.27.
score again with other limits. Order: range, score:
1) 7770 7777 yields 0.48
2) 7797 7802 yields 0.44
